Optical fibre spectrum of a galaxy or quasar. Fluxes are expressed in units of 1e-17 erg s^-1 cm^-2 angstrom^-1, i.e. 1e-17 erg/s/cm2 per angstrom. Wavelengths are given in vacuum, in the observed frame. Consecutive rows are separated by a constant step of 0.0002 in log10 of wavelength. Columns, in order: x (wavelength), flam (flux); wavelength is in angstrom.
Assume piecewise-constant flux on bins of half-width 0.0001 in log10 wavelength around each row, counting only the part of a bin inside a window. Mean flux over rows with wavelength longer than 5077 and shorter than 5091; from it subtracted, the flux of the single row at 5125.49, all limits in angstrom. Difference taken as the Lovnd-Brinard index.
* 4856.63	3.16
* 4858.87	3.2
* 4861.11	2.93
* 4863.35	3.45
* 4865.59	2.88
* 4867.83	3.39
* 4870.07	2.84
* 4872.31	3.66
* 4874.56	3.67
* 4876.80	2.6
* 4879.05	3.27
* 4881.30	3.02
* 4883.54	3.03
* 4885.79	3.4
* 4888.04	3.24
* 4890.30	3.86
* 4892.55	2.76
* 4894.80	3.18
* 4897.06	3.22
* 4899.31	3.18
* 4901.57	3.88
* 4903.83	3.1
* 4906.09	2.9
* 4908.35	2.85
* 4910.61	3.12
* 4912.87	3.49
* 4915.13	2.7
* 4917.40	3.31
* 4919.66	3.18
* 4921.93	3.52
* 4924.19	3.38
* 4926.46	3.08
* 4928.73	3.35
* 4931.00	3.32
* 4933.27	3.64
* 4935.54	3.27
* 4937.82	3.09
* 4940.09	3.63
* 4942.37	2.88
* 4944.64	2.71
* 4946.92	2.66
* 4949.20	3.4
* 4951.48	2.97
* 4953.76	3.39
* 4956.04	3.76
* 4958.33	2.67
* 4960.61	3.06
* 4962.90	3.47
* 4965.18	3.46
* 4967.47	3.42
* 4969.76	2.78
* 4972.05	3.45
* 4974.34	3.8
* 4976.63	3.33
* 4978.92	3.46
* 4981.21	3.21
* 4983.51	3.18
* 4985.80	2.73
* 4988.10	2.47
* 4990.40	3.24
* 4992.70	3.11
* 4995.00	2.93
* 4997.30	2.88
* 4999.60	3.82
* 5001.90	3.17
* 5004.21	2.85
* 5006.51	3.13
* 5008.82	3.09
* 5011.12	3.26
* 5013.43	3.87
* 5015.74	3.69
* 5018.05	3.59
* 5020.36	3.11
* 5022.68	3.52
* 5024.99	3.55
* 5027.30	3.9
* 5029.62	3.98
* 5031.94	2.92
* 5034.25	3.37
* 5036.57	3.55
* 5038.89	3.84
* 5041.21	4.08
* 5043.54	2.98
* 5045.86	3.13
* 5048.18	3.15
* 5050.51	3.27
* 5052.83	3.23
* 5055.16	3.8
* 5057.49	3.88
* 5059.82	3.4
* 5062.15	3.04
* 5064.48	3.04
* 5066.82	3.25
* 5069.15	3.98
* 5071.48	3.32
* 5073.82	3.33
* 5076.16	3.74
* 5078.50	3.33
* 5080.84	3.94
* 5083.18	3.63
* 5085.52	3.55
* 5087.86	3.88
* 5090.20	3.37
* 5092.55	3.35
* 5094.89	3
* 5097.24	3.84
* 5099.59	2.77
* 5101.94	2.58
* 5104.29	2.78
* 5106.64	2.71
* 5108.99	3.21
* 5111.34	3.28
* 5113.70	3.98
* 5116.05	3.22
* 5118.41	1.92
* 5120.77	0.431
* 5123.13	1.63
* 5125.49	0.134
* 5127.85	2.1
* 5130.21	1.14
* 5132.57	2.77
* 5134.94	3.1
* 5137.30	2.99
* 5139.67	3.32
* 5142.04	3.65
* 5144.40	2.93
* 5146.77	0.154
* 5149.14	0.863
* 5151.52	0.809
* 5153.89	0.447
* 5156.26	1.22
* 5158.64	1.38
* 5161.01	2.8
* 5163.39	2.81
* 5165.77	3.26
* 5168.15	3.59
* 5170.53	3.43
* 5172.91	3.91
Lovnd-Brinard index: 3.5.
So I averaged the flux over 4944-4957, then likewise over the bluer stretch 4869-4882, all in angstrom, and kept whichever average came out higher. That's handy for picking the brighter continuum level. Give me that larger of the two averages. 3.18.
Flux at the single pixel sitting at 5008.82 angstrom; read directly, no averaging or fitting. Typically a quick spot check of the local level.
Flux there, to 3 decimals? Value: 3.090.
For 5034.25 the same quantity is 3.370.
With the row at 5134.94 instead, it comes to 3.100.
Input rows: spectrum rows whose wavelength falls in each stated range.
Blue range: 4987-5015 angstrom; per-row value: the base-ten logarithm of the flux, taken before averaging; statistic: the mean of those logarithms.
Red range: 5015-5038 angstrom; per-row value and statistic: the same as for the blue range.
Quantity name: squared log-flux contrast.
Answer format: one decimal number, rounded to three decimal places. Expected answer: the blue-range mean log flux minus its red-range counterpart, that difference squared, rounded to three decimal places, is 0.002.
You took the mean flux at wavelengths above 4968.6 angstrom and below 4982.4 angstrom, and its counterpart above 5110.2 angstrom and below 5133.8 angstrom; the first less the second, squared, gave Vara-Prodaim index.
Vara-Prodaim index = 1.6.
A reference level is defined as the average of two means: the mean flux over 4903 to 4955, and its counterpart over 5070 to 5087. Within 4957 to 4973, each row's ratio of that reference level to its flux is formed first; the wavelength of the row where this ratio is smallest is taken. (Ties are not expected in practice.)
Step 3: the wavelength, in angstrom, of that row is 4962.90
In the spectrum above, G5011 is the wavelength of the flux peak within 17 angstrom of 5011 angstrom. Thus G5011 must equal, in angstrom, 5027.30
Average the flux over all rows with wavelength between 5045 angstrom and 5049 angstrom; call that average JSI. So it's 3.14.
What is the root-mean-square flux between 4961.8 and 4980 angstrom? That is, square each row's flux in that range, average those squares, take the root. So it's 3.41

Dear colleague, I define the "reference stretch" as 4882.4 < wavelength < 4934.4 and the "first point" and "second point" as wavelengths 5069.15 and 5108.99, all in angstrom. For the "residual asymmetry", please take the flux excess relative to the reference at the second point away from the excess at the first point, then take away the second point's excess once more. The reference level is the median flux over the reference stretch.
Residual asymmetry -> 0.78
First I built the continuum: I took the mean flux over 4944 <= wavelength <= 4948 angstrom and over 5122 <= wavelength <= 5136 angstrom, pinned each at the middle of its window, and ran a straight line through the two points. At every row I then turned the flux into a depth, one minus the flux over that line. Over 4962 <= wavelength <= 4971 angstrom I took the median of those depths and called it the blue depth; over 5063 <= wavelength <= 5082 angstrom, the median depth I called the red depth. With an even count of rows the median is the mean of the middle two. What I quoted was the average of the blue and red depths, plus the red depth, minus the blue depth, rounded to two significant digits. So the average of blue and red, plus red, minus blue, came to -0.76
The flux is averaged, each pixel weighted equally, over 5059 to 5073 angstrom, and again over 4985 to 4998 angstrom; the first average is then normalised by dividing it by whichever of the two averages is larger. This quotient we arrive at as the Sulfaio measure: 1.00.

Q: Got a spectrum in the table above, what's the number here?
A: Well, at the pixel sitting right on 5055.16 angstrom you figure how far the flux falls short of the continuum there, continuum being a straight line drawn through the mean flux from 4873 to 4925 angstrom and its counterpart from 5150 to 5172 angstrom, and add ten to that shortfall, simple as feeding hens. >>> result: 8.81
